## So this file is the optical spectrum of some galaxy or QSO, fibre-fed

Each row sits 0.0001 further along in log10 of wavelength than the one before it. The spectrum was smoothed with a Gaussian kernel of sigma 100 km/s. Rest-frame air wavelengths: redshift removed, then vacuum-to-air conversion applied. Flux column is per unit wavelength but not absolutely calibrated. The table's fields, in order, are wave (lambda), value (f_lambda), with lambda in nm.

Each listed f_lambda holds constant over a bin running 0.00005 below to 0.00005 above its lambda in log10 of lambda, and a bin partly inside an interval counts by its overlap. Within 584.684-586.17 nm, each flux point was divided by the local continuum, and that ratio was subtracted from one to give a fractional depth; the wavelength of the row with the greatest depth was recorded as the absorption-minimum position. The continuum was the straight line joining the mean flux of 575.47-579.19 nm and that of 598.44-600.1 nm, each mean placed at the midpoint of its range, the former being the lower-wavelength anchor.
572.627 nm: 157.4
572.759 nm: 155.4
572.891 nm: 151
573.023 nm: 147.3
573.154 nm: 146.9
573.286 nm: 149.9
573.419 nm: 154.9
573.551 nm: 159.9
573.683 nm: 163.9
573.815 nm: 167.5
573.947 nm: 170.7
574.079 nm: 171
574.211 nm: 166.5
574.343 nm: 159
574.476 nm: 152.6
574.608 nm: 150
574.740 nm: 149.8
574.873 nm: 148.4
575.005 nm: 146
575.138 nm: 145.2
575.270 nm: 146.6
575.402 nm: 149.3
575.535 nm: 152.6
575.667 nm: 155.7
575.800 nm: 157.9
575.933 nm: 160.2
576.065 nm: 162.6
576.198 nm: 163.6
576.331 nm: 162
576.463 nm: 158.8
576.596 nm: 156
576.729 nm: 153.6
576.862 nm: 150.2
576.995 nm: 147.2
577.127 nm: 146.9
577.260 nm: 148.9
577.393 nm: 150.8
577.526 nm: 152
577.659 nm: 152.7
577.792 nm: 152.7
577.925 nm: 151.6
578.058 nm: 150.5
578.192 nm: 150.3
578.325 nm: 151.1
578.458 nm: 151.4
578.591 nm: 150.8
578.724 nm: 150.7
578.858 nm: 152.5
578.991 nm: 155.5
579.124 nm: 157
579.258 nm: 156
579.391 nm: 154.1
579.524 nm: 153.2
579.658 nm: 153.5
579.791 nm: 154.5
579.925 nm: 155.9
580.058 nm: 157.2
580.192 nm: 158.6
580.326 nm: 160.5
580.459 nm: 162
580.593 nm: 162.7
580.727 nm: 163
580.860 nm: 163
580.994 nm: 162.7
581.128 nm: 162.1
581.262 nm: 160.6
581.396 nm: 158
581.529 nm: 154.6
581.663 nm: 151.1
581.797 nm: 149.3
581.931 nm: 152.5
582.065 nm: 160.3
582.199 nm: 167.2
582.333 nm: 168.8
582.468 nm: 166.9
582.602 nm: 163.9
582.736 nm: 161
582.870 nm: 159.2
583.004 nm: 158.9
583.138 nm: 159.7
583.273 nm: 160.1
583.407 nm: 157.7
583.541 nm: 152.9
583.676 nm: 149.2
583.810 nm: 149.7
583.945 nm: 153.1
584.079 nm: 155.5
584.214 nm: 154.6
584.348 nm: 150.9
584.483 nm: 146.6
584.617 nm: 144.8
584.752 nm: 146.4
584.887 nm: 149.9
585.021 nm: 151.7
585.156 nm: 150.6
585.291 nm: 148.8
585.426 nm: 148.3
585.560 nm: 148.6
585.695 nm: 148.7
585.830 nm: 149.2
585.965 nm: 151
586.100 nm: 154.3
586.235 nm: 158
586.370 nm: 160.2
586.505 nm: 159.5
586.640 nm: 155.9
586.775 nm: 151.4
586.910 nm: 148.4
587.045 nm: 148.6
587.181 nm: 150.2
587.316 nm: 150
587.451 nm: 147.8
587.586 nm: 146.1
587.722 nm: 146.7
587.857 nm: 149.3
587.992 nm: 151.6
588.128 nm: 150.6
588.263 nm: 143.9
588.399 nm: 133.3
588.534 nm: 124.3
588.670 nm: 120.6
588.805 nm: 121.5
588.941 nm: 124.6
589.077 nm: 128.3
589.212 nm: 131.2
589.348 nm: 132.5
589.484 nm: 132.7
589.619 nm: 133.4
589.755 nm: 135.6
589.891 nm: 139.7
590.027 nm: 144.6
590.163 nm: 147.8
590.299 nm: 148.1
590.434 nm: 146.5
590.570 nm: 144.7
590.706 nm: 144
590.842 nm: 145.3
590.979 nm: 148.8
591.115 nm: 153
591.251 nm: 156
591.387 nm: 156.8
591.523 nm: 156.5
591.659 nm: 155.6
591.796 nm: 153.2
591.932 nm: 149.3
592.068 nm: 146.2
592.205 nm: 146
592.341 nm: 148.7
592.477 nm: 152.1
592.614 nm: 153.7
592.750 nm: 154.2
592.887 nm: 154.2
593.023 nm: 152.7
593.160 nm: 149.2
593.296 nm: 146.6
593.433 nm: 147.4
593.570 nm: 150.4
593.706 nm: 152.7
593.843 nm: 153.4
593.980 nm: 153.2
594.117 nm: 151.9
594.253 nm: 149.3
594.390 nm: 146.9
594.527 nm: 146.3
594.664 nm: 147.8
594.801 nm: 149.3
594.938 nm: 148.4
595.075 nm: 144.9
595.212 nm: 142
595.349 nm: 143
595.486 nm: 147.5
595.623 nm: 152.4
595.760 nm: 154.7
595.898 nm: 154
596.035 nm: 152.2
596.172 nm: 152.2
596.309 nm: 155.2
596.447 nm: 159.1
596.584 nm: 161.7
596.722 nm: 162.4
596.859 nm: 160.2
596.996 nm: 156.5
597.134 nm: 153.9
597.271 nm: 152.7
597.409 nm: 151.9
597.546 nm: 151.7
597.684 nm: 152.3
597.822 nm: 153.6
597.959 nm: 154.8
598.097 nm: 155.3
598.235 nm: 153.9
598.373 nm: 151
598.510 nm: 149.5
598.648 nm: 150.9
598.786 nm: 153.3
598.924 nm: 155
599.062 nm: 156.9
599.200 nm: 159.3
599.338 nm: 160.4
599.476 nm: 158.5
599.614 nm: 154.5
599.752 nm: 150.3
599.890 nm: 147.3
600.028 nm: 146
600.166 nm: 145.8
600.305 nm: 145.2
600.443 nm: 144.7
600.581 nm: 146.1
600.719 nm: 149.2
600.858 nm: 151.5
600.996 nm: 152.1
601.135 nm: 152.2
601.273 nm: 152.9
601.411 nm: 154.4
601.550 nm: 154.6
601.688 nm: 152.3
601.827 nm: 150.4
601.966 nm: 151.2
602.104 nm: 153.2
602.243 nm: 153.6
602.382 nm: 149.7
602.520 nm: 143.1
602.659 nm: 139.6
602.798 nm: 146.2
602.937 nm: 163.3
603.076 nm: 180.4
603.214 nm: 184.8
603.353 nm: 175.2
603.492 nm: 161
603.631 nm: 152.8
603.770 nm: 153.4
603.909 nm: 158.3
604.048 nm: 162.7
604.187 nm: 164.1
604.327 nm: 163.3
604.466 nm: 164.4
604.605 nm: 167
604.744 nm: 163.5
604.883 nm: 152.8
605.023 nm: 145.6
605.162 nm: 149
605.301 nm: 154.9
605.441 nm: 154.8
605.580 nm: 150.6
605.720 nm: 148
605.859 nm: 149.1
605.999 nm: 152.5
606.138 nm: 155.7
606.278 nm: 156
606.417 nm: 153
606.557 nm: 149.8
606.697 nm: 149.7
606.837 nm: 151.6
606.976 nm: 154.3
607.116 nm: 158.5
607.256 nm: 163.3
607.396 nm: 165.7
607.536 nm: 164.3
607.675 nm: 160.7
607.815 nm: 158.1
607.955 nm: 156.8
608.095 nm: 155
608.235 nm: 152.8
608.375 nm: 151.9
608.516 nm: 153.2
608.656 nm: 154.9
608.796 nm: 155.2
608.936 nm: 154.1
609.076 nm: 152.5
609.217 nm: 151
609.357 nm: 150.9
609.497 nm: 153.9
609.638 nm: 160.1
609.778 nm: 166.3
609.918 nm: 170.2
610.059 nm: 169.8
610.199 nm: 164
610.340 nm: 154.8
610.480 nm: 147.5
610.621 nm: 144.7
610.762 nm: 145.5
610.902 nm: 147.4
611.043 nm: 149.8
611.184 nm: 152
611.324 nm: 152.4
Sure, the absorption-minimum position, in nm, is 584.752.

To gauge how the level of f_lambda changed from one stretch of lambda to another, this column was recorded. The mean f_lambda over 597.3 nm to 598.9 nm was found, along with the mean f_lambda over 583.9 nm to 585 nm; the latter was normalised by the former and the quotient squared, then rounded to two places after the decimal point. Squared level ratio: 0.97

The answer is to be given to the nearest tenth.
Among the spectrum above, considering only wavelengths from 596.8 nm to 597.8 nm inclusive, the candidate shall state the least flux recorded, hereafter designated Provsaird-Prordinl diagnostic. 151.7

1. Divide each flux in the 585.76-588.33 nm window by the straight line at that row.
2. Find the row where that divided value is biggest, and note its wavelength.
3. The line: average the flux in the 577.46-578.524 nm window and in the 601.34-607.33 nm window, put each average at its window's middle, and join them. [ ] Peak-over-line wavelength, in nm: 586.370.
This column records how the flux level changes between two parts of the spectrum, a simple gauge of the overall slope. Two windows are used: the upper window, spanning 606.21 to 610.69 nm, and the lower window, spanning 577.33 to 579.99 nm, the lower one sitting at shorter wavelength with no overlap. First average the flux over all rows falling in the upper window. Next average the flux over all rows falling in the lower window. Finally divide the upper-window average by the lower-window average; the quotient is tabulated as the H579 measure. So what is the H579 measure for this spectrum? 1.02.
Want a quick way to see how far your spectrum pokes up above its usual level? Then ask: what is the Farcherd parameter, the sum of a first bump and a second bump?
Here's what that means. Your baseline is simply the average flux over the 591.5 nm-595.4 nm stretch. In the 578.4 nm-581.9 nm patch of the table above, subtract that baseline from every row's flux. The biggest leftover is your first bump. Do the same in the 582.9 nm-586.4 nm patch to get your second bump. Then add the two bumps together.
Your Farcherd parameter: 24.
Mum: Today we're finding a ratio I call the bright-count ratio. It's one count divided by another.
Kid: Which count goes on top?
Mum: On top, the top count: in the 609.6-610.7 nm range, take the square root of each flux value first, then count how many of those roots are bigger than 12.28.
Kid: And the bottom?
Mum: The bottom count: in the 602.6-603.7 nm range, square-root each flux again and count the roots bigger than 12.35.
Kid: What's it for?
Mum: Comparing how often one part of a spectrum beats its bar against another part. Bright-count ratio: 1.00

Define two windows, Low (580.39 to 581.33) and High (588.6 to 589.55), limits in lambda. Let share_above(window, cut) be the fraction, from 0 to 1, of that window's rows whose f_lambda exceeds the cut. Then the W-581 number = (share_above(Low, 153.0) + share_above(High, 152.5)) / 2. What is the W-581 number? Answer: 0.50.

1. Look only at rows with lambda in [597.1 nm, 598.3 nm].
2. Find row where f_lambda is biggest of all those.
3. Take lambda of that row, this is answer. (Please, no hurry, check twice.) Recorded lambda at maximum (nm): 598.097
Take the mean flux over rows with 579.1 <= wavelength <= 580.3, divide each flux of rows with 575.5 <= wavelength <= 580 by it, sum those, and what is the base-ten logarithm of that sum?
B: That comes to 1.53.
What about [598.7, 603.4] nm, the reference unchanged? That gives 1.53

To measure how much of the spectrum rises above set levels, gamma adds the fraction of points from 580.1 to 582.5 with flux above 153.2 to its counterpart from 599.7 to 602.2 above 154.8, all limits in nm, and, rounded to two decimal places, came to 0.83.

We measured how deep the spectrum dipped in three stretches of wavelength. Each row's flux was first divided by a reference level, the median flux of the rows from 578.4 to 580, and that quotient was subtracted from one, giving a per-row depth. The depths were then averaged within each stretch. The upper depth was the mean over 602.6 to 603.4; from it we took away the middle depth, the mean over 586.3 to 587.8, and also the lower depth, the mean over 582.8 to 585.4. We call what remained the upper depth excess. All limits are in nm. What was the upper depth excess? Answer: -0.10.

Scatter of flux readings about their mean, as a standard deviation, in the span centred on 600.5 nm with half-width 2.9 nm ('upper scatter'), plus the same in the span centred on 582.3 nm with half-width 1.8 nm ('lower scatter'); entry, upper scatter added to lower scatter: 14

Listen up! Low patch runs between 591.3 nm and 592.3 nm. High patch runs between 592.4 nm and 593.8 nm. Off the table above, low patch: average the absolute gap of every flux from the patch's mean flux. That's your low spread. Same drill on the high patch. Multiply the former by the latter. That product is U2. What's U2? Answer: 9.6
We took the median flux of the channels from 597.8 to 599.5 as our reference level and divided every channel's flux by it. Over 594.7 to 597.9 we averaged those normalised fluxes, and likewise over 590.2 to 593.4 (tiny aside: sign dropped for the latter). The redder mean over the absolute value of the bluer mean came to 1.01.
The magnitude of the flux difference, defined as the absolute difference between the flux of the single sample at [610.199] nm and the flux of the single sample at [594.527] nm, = 18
